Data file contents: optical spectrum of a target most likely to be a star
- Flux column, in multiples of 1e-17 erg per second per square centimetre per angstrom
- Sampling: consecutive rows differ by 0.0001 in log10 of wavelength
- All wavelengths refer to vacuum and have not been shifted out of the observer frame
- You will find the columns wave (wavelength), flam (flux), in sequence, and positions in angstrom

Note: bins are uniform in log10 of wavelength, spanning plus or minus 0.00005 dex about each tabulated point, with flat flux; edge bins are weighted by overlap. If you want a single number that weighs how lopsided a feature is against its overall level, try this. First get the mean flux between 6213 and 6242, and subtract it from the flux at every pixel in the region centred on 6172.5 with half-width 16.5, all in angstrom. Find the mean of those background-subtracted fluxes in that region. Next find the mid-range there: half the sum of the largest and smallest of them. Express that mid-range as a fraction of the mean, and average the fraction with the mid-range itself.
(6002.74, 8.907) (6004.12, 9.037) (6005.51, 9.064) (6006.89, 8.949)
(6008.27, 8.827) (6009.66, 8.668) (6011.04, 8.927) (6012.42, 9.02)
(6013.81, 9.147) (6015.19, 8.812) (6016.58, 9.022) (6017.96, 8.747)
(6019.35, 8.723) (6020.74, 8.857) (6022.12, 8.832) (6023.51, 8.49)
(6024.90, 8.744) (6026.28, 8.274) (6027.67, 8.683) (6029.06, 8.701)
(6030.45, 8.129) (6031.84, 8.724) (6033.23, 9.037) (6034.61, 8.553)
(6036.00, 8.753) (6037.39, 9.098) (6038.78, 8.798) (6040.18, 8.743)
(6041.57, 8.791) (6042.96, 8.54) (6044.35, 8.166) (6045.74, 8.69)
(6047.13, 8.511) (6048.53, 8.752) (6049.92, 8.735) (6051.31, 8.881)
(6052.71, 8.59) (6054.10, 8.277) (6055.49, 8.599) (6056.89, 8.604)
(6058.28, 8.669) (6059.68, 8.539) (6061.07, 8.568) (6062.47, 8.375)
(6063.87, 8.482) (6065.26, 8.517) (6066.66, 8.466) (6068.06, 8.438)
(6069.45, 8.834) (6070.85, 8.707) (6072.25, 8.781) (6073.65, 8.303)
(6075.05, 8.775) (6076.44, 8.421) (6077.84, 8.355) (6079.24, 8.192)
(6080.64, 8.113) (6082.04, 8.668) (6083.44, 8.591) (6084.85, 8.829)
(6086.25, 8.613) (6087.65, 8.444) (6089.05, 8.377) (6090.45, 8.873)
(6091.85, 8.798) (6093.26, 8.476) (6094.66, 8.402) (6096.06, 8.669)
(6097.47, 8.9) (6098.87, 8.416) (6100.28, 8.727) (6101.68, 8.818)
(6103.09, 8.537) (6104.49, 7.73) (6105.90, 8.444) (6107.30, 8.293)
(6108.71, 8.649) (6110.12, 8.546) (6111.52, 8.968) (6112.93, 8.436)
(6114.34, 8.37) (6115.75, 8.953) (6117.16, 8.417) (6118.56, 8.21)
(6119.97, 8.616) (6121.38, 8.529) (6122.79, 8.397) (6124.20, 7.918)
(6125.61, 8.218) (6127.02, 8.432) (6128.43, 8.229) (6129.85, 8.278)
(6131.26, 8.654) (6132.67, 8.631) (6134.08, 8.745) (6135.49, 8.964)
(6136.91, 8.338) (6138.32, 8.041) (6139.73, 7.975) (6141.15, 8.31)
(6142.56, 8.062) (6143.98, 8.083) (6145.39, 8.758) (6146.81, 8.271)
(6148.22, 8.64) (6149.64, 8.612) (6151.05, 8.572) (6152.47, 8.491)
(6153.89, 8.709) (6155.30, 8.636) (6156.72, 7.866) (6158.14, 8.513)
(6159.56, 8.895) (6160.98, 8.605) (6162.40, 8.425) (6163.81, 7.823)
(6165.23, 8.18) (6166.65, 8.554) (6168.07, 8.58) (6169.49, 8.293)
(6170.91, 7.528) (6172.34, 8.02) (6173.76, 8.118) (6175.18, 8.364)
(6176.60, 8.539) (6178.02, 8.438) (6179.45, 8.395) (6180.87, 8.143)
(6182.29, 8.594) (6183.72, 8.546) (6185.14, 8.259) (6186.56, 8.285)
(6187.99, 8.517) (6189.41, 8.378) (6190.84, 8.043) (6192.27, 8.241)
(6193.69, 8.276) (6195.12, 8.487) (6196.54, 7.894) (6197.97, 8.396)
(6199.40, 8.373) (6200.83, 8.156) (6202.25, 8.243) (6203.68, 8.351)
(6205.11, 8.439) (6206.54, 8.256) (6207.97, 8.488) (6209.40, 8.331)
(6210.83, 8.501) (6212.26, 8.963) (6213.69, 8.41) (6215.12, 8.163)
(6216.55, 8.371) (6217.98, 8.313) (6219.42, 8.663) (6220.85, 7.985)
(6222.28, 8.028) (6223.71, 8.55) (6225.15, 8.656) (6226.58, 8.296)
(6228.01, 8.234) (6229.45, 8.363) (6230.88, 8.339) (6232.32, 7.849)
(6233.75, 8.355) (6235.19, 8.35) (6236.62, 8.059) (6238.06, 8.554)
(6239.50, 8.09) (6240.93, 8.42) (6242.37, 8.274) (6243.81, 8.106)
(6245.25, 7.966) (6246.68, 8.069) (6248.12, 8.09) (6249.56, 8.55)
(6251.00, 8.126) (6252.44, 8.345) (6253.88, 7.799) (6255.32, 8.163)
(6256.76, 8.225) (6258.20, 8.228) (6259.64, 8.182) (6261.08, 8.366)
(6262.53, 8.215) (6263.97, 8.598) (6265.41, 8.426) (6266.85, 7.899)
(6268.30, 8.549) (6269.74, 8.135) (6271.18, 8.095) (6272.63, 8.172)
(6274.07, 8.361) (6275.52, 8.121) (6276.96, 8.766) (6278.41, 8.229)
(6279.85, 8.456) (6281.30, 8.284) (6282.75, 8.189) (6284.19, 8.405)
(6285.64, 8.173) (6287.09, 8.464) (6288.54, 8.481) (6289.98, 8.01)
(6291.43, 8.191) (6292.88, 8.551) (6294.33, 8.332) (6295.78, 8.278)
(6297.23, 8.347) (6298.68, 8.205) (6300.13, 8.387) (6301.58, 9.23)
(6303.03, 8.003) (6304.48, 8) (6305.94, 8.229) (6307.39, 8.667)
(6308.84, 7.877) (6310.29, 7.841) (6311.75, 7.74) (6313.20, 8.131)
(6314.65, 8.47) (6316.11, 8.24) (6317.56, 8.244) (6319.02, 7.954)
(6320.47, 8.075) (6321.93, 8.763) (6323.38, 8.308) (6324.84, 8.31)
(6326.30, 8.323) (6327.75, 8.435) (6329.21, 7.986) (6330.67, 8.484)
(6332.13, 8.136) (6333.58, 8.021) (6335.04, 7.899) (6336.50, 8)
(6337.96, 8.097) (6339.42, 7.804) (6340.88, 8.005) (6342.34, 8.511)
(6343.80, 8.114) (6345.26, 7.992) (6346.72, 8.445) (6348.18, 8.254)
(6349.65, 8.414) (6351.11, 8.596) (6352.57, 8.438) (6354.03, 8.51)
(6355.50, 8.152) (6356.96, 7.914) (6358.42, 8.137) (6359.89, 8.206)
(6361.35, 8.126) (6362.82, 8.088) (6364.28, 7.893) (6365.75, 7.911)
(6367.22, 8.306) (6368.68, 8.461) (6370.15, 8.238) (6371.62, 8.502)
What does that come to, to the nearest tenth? -2.0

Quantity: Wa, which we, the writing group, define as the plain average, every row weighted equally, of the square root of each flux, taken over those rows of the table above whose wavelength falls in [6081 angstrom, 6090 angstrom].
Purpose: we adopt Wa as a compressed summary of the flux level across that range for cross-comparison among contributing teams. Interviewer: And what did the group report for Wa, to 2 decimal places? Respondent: 2.93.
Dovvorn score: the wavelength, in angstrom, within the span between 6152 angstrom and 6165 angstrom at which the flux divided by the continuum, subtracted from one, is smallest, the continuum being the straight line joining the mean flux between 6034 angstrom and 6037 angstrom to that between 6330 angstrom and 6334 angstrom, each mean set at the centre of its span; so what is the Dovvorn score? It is 6159.56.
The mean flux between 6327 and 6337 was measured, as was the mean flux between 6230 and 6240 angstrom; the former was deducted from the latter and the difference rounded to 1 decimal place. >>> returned 0.1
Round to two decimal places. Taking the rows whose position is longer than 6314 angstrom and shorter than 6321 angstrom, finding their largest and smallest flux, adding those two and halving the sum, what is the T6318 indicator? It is 8.21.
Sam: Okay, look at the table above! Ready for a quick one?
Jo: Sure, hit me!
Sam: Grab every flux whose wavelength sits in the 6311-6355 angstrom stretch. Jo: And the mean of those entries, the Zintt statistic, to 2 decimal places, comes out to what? 8.22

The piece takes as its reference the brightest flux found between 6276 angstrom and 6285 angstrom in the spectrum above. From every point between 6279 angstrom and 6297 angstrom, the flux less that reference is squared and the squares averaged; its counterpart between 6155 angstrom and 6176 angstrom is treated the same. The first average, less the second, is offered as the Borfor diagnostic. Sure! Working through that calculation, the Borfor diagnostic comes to -0.13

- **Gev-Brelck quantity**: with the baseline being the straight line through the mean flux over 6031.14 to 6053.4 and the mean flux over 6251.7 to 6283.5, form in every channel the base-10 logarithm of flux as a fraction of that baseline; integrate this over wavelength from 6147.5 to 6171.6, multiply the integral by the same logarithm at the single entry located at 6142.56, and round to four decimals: 0.0023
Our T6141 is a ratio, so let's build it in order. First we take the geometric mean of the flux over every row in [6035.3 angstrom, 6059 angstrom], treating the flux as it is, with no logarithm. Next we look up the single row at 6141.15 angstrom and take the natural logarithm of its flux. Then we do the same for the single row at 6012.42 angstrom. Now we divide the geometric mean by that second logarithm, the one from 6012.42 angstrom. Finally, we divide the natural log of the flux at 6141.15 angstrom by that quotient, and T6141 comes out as 0.538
